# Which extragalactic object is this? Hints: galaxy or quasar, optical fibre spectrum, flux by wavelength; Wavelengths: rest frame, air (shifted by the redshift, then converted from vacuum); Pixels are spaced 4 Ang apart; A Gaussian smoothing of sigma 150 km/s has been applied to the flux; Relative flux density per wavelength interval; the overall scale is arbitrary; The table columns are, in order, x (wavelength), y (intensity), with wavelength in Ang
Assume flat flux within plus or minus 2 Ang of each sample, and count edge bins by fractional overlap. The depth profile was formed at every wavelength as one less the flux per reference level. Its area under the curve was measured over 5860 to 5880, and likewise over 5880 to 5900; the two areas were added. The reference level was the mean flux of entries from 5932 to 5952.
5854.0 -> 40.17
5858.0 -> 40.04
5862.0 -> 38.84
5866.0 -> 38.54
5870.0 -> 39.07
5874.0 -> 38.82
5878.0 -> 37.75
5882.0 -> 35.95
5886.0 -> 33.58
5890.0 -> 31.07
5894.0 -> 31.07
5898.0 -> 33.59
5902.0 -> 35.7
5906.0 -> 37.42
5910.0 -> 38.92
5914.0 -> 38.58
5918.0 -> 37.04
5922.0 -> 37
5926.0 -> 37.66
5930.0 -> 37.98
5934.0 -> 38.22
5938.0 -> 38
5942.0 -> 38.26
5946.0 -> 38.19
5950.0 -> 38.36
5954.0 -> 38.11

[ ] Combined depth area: 2.5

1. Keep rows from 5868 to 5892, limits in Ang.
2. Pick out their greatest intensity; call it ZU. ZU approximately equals 39.07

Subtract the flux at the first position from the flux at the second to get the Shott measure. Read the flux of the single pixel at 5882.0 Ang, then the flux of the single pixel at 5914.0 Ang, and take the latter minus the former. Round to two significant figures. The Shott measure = 2.6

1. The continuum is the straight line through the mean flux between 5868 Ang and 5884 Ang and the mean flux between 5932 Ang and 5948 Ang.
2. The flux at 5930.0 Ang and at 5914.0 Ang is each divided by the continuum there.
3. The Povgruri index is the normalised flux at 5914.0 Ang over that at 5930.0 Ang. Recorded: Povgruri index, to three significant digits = 1.02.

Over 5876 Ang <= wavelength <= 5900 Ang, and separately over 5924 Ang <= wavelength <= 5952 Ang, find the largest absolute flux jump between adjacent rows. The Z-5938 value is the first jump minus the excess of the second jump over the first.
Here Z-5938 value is 4.7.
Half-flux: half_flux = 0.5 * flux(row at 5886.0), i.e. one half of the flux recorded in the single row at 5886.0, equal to 16.8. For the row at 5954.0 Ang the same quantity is 19.1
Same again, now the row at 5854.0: 20.1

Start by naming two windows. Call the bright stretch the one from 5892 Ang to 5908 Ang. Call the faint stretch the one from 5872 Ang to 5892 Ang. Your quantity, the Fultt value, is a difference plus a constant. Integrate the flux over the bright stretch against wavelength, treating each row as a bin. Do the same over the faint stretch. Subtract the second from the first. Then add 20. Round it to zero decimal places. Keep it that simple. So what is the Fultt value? -138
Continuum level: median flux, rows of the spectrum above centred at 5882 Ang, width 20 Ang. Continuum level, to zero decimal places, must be 36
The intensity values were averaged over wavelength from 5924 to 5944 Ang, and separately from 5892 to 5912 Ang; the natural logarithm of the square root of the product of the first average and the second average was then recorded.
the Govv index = 3.60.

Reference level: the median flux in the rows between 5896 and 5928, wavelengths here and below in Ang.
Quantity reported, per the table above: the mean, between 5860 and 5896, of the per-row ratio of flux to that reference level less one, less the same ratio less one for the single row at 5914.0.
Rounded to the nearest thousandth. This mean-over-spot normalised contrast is -0.067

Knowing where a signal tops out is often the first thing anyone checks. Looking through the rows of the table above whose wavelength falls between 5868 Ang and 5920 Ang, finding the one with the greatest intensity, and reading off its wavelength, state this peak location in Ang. 5870.0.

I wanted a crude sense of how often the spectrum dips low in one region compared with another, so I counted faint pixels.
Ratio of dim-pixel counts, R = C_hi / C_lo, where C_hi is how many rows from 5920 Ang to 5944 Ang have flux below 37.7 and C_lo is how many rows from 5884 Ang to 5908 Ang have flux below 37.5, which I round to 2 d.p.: 0.33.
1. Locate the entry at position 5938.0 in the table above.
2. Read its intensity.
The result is 38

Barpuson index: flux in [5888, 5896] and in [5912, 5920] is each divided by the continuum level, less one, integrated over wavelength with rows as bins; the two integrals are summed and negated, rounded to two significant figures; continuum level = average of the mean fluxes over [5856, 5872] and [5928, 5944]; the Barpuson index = 1.7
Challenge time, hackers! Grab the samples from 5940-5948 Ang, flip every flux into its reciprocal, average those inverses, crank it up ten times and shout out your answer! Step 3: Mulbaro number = 0.262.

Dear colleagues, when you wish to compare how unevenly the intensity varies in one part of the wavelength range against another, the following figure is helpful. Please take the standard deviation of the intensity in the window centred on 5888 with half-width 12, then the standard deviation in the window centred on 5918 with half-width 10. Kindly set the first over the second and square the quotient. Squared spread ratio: 9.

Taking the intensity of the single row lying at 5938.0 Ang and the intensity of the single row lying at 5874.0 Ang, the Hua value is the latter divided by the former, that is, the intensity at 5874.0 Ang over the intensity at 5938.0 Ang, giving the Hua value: 1.02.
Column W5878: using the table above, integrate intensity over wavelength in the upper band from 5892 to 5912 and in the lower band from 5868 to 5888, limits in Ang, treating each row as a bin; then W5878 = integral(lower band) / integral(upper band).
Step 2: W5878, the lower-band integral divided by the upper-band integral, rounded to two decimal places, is 1.05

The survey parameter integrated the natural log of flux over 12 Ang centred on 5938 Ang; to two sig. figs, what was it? 44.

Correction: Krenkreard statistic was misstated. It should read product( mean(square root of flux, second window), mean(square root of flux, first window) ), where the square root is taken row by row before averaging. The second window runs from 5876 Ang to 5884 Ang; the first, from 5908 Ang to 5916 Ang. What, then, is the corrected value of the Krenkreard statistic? 37.8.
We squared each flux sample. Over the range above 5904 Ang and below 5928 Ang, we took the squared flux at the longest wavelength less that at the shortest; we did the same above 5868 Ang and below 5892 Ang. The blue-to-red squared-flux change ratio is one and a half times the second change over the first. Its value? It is -46.7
